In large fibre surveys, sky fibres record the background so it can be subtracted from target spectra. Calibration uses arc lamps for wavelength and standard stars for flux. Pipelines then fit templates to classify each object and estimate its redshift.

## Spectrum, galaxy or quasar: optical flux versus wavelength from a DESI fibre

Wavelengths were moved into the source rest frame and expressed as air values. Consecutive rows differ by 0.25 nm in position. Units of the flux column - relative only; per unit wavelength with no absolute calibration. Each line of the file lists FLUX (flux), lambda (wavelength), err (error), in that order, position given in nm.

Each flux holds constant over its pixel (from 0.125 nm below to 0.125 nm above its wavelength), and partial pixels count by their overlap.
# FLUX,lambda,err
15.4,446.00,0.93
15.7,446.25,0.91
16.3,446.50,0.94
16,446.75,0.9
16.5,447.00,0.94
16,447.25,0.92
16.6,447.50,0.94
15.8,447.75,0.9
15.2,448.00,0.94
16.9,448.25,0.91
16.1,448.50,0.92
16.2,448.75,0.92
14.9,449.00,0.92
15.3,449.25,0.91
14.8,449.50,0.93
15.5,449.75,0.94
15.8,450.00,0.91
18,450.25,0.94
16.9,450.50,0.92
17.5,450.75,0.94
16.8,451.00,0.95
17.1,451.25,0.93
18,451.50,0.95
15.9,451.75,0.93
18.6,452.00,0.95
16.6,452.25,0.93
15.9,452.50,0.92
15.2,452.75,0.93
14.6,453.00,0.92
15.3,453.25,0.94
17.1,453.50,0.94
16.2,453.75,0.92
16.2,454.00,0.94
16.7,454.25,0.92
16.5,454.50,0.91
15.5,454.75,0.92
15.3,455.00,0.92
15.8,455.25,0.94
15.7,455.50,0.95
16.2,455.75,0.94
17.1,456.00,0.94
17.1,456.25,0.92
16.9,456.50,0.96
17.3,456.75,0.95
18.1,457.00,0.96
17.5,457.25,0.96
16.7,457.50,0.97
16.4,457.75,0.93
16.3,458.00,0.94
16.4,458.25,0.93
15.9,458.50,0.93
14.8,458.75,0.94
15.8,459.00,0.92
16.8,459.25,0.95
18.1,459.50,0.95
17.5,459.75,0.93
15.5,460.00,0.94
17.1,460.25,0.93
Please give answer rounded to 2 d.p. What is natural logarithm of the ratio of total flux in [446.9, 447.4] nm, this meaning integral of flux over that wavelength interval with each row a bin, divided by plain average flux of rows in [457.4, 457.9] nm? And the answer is -0.71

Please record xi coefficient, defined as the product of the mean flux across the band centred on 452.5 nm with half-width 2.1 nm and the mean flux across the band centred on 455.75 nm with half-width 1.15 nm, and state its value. 270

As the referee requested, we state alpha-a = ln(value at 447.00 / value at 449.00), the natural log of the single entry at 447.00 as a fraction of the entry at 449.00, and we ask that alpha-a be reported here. 0.10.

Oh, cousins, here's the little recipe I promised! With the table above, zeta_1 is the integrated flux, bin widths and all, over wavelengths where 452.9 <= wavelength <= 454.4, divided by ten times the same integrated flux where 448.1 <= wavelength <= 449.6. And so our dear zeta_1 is 0.102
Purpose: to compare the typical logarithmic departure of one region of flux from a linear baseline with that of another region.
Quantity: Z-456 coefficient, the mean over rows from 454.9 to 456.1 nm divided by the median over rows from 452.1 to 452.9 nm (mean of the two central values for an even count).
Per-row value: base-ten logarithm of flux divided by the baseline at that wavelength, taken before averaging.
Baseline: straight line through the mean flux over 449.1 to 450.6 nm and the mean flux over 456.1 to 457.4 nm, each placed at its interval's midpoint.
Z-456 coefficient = 1.7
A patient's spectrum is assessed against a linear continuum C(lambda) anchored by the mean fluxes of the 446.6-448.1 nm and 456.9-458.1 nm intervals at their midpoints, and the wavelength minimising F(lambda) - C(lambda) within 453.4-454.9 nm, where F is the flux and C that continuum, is 454.75 nm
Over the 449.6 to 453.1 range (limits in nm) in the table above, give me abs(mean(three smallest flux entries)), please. 15.1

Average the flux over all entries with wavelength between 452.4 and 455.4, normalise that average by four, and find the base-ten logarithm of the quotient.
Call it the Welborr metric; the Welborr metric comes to 0.598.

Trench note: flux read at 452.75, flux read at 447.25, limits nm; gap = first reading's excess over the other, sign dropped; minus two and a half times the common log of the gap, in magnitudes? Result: 0.24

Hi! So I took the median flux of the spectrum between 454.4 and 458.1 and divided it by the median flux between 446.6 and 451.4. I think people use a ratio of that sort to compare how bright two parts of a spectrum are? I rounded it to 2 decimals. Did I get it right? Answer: 1.02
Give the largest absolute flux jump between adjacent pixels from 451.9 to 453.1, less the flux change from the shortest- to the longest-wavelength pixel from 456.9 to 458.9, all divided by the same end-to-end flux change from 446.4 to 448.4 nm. 8.8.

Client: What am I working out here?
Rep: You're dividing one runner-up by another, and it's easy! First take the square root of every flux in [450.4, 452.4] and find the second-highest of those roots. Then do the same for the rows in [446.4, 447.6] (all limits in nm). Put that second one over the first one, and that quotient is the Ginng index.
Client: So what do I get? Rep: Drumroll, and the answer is 0.96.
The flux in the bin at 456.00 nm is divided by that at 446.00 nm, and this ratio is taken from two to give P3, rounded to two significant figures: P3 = 0.89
